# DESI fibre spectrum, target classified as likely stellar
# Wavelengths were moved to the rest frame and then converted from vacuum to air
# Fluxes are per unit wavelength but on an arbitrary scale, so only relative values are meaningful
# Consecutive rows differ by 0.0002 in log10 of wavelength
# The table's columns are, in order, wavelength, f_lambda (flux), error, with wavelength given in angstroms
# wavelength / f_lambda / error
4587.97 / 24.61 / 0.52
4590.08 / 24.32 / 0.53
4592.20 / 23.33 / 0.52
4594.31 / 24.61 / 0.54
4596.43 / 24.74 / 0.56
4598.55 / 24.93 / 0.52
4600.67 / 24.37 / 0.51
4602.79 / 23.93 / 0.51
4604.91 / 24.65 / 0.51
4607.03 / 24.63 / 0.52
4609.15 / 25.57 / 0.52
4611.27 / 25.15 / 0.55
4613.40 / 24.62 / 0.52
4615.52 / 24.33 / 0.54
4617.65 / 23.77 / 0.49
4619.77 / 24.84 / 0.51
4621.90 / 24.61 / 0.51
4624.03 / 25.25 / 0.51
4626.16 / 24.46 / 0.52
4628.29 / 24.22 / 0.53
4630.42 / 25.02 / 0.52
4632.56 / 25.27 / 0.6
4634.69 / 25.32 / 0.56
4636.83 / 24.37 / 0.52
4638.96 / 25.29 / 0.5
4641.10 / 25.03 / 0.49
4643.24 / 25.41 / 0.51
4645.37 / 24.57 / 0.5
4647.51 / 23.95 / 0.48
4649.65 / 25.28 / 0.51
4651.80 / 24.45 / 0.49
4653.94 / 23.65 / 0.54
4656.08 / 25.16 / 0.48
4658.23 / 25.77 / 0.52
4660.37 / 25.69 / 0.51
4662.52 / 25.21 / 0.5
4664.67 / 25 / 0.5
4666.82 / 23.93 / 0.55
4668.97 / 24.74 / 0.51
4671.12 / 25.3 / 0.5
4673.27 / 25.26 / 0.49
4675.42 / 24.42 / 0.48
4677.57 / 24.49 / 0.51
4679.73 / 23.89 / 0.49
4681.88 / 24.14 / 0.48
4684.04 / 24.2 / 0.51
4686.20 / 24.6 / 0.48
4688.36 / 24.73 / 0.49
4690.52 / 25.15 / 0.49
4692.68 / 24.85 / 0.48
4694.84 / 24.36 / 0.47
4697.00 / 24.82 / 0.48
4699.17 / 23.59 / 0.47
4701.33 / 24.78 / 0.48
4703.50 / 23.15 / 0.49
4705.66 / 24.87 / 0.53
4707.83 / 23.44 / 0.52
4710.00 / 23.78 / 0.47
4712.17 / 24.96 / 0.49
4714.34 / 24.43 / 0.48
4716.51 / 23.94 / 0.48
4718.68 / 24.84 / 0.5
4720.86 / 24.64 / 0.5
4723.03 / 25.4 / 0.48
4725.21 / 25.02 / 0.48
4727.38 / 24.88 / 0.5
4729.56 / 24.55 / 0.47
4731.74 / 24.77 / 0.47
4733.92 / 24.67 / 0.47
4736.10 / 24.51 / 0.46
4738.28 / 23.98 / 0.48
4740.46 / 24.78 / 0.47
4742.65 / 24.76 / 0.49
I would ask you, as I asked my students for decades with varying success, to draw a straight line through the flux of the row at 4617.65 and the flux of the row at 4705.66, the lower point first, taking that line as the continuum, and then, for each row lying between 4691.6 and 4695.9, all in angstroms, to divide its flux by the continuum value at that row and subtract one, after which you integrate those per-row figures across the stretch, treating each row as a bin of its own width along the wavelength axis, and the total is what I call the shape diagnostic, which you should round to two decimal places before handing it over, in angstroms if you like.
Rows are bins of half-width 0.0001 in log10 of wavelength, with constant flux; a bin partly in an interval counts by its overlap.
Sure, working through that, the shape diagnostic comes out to -0.02 angstroms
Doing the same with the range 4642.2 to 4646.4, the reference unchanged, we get 0.16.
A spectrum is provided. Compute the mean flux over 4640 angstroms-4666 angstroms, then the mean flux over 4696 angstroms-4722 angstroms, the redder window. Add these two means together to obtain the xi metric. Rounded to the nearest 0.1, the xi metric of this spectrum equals 49.2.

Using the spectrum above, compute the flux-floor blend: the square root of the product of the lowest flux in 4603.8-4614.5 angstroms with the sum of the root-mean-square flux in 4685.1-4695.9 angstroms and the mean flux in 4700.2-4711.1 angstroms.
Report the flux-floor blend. 34.64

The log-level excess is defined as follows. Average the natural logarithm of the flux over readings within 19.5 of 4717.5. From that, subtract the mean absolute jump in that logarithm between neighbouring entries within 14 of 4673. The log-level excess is 3.18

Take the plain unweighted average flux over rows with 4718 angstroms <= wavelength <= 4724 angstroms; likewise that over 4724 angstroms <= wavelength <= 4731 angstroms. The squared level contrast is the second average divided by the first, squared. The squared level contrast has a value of 0.989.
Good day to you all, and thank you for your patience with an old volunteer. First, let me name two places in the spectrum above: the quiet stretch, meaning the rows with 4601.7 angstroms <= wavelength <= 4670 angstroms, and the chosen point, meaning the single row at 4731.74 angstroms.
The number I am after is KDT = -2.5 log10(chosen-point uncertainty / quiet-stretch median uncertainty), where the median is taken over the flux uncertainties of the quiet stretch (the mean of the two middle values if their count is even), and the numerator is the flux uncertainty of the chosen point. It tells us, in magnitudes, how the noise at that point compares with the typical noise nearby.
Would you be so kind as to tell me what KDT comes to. 0.089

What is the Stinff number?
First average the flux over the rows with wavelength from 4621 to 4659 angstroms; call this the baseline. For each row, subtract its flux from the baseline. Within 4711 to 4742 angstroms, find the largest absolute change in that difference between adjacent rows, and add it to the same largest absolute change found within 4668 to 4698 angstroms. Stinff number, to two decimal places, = 1.74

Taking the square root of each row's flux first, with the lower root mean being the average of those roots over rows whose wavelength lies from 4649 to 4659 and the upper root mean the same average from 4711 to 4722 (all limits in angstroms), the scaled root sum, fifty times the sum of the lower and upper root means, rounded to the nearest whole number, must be 497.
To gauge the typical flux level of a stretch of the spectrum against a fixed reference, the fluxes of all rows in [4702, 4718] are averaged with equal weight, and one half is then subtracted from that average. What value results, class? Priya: 23.6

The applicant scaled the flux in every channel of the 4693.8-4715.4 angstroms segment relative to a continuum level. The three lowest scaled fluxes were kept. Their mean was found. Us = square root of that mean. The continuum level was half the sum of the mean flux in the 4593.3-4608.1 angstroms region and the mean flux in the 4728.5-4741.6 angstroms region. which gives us 0.976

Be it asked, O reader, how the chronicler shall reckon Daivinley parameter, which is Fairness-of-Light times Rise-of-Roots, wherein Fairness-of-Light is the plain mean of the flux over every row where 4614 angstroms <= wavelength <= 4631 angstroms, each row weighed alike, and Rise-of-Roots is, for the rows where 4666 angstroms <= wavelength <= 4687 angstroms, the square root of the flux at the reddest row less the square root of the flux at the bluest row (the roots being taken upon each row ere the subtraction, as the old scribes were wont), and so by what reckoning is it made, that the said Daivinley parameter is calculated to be 2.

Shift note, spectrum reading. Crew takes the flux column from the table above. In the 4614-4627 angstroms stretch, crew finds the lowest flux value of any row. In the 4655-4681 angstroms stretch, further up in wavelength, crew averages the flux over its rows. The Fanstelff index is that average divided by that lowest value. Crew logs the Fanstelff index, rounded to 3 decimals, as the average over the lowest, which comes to 1.048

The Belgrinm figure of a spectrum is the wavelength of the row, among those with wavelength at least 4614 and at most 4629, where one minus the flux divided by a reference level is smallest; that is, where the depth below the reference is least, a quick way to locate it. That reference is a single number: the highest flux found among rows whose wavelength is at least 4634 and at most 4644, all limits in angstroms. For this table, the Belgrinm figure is 4624.03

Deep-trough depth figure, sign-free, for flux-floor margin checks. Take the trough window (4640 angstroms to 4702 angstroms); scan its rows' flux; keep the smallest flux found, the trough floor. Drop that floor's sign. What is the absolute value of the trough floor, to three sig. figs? 23.6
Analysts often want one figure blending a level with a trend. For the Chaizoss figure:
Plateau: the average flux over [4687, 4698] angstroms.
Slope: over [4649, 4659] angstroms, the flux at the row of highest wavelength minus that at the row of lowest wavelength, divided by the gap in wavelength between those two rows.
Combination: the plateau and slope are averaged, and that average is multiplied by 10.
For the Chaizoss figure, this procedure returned 124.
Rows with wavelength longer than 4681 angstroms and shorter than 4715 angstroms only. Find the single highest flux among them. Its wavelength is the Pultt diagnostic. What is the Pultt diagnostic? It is 4690.52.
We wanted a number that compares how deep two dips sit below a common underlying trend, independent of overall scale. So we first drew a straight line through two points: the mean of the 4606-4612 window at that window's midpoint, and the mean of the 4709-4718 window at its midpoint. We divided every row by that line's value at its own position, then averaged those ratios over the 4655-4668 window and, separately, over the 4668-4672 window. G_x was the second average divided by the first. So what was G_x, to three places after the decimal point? 0.999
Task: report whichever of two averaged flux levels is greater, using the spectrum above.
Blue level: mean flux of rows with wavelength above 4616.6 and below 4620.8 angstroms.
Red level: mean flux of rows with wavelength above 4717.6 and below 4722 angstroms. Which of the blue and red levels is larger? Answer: 24.7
